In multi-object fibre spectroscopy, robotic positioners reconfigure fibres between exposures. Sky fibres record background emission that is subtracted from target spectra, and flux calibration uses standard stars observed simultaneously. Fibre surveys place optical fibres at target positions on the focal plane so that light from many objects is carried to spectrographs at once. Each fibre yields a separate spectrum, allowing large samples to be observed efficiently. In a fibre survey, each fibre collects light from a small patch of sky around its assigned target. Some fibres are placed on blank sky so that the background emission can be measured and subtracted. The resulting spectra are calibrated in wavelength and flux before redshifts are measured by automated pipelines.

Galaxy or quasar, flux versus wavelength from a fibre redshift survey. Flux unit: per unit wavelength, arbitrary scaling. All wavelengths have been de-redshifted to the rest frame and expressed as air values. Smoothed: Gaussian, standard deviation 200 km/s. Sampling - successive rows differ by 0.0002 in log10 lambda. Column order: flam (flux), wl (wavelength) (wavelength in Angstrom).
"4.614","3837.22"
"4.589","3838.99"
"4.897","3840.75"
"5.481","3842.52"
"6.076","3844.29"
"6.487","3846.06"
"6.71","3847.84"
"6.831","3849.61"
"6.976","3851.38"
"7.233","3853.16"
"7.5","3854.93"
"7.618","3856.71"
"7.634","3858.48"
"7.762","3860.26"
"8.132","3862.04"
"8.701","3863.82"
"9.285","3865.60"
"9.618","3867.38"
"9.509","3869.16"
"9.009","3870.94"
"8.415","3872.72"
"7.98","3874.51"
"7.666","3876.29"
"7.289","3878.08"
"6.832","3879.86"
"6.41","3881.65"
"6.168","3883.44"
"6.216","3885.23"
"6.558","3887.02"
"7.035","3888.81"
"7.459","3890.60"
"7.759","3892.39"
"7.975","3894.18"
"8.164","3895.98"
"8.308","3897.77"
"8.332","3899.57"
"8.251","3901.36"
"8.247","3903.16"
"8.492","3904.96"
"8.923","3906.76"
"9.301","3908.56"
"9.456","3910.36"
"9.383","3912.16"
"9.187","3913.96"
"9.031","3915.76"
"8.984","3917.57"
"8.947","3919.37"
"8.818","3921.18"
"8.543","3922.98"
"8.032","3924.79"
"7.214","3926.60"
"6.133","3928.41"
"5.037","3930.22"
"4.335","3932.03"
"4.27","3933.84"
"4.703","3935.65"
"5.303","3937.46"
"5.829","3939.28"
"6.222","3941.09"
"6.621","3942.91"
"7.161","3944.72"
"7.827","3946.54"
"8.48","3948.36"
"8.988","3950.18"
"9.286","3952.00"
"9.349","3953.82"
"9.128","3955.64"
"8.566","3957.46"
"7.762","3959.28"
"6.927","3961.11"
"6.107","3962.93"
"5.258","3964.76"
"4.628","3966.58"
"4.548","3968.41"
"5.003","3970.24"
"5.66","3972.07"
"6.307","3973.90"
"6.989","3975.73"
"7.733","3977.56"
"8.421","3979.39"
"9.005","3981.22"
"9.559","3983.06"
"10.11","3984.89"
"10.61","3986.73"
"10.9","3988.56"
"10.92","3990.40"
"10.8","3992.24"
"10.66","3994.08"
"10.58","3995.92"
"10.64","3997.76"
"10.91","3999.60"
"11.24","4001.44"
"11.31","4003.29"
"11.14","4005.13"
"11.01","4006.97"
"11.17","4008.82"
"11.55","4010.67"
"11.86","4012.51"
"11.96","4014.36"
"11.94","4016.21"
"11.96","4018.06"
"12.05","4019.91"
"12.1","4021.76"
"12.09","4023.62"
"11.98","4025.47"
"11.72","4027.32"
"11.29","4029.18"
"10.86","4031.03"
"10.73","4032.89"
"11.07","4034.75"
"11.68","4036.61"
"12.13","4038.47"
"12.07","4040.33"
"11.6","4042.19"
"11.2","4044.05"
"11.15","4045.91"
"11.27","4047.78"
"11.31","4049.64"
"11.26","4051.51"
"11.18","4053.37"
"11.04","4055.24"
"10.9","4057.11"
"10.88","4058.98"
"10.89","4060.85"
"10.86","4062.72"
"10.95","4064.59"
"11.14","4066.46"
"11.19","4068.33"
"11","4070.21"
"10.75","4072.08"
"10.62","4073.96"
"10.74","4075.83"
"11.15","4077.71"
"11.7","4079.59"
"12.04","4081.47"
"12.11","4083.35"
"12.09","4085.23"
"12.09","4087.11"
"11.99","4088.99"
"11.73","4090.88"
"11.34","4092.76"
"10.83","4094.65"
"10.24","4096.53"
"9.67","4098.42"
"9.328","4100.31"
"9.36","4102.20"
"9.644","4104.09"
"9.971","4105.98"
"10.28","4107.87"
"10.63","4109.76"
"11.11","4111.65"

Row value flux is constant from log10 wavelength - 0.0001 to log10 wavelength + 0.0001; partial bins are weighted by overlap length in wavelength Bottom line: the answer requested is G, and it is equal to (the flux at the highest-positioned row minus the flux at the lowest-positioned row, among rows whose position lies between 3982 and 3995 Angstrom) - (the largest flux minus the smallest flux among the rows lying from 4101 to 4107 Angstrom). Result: 0.5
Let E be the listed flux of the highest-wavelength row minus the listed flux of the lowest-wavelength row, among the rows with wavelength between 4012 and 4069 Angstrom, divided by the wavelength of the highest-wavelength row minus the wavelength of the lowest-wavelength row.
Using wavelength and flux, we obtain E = -0.01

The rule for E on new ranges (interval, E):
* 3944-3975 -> -0.03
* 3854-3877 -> 0.01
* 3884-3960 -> 0.02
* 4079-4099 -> -0.11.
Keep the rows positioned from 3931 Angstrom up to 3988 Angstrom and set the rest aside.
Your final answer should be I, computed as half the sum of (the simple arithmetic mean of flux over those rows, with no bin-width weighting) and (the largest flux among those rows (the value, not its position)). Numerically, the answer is 9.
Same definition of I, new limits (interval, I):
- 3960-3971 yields 6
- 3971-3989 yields 10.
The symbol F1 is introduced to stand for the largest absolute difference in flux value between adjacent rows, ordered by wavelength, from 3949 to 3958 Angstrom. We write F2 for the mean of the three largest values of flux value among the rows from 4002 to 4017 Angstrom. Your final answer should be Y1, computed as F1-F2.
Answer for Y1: -11.4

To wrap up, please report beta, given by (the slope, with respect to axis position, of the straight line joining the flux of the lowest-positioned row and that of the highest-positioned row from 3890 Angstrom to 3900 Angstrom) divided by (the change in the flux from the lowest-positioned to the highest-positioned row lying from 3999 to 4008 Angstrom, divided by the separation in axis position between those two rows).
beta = 7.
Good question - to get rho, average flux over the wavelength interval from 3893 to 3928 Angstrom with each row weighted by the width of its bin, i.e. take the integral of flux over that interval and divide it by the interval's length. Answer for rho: 8.6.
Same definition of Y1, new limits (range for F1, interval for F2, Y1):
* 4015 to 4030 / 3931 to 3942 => -5.4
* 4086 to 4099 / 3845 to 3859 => -7.0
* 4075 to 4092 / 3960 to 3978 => -6.7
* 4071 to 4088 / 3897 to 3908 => -8.0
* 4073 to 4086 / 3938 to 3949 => -7.3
